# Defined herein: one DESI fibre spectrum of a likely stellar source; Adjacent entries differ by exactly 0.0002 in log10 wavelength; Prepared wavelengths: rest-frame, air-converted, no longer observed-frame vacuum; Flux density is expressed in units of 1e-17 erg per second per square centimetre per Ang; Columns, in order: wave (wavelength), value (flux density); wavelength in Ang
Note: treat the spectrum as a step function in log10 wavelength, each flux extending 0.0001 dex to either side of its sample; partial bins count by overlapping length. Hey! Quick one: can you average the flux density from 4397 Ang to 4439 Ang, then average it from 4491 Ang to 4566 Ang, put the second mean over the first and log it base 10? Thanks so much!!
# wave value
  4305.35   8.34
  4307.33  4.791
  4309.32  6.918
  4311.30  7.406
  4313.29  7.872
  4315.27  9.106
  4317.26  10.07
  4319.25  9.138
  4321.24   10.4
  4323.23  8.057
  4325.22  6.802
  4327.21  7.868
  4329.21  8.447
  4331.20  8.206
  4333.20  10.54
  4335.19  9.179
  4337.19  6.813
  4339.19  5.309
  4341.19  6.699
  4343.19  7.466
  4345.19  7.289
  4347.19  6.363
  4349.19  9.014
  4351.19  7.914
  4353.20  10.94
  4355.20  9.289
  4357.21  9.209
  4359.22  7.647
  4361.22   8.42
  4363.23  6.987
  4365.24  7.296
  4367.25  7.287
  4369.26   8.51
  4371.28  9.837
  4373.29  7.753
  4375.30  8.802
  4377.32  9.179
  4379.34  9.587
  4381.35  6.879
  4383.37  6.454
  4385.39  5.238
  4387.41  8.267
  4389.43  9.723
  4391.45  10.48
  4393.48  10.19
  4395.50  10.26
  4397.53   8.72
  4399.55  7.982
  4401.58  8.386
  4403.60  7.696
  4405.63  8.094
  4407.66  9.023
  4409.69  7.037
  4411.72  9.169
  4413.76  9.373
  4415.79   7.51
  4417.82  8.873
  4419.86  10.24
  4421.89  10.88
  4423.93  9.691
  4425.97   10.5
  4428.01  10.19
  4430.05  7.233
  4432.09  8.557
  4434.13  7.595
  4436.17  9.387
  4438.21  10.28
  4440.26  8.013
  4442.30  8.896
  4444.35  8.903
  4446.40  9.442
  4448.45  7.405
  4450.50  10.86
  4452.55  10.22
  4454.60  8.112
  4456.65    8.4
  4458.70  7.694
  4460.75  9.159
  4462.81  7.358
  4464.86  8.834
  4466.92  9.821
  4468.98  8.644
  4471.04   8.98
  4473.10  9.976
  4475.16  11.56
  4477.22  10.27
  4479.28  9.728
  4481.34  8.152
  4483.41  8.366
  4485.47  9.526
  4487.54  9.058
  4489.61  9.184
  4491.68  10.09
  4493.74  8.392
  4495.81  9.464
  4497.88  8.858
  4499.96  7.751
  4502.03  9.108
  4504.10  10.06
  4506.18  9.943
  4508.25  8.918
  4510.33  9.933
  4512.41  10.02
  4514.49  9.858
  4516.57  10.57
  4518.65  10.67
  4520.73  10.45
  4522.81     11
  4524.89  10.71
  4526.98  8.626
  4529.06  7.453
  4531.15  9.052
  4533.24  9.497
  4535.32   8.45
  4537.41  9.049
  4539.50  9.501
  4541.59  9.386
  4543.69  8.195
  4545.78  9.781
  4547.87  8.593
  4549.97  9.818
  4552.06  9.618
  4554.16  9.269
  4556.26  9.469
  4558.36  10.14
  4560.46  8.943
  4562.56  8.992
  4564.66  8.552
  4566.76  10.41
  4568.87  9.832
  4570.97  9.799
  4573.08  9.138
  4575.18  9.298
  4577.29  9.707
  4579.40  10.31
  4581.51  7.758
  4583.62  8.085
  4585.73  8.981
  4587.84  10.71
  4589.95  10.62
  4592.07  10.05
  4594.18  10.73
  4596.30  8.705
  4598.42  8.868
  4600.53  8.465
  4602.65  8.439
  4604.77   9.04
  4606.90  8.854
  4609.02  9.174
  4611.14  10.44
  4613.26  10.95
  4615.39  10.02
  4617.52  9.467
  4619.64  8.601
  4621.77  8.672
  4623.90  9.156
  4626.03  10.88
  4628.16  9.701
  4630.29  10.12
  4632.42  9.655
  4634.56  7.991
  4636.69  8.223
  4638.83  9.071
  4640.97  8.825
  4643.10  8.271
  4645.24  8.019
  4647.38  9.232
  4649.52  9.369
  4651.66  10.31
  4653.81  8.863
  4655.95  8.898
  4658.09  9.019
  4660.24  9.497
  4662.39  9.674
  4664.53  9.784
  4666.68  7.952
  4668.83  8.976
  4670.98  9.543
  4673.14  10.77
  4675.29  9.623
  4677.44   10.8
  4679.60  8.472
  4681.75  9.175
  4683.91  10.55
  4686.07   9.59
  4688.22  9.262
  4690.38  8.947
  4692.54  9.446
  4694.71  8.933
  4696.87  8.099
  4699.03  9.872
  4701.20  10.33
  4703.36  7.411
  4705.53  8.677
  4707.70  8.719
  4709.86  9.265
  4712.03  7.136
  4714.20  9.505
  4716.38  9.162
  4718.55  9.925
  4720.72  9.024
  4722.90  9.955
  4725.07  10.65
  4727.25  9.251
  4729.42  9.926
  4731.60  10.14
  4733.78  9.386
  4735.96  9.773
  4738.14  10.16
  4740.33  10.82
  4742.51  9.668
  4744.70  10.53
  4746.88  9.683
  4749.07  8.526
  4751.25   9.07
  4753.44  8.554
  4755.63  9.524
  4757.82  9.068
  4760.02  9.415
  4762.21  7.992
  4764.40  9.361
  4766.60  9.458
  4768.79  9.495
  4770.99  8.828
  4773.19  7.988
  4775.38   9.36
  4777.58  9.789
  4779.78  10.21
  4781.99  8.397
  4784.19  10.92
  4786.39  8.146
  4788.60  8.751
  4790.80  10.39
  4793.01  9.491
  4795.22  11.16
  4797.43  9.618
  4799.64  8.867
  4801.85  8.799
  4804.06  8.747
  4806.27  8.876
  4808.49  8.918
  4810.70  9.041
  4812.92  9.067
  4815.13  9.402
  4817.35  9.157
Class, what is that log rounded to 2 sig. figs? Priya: 0.025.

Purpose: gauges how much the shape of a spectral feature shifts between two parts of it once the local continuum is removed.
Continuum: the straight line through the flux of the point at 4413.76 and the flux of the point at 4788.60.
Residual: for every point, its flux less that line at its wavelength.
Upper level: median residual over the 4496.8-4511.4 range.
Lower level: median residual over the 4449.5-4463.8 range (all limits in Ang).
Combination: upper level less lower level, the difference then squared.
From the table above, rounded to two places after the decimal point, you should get 0.61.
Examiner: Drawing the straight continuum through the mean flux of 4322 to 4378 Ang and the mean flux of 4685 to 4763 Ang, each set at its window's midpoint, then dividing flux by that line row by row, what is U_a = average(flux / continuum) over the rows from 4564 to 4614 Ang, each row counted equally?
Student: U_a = 1.06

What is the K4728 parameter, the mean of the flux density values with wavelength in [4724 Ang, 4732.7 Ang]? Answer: 10.0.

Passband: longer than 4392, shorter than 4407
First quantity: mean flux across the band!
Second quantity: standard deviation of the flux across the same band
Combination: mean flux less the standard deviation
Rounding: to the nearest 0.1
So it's 7.8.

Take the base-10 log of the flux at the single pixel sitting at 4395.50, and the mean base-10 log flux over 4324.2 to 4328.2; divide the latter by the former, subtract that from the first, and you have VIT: 0.16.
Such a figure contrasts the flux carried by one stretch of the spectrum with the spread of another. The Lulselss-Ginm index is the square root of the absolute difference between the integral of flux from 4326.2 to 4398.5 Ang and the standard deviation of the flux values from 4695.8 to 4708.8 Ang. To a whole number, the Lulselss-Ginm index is 24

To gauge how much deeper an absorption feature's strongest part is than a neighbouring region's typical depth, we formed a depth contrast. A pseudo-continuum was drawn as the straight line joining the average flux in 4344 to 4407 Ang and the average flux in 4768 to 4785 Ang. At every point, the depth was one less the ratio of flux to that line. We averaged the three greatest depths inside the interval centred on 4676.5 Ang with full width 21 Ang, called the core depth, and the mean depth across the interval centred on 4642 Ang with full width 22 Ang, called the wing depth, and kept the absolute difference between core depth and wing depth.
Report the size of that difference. 0.06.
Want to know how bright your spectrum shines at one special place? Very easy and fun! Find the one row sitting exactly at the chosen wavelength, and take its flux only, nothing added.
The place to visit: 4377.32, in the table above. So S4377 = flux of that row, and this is 9.179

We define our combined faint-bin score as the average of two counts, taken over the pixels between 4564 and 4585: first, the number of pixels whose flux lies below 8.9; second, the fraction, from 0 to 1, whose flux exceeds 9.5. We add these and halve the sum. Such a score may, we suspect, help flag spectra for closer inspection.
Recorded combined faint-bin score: 1.75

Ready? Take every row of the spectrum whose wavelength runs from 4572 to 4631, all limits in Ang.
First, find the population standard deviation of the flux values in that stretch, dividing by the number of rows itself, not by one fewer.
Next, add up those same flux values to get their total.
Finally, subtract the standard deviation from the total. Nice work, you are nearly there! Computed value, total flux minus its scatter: 264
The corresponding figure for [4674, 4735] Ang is 260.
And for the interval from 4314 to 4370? 229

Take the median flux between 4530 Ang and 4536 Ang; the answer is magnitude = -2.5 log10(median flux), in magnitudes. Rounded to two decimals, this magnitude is -2.39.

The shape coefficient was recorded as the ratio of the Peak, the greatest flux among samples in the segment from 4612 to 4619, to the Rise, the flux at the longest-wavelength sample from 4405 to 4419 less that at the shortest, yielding 14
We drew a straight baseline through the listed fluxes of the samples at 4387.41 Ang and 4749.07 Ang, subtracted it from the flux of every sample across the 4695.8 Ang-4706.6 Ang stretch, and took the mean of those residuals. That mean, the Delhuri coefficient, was 0.39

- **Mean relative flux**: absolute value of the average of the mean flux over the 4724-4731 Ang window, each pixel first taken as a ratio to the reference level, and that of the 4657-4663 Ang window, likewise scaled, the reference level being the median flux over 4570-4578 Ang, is 1.02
